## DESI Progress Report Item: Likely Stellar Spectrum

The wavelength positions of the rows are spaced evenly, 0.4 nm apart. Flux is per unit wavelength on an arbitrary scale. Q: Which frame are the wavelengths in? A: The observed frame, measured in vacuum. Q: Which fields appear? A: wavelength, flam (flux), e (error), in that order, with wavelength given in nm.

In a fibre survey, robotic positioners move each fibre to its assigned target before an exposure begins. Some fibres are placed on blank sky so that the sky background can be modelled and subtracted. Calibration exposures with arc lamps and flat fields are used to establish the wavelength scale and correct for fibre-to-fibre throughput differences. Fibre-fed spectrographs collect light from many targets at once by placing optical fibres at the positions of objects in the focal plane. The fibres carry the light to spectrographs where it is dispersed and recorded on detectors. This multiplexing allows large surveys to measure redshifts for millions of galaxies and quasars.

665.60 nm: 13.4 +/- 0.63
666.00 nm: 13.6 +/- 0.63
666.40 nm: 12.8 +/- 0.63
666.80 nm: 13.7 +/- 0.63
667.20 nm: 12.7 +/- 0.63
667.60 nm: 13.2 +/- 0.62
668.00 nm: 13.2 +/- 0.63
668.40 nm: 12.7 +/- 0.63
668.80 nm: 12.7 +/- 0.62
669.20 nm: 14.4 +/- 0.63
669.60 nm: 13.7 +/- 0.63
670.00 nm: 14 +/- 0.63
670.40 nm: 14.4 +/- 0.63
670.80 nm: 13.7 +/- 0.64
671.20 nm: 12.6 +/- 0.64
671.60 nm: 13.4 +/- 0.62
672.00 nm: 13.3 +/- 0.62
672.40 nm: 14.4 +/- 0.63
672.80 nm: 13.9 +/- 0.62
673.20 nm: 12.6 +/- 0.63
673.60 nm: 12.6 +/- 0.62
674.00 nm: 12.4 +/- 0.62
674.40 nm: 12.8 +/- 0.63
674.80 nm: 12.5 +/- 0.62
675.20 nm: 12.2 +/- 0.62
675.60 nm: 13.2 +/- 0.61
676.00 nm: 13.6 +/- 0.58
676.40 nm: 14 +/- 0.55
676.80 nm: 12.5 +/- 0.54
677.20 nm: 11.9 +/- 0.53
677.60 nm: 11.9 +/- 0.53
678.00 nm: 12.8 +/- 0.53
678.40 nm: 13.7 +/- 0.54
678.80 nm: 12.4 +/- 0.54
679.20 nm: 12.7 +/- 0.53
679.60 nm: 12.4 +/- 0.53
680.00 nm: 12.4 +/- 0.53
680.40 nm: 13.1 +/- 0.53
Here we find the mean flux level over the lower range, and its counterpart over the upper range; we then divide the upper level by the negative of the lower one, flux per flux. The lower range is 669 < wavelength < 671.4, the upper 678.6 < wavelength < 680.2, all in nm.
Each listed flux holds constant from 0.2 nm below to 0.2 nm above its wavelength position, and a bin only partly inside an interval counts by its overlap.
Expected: -0.90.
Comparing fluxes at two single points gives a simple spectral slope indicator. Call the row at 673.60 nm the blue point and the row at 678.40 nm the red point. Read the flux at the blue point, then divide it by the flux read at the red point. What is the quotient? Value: 0.92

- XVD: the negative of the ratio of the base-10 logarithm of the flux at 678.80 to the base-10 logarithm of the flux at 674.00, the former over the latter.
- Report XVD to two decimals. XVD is -1.00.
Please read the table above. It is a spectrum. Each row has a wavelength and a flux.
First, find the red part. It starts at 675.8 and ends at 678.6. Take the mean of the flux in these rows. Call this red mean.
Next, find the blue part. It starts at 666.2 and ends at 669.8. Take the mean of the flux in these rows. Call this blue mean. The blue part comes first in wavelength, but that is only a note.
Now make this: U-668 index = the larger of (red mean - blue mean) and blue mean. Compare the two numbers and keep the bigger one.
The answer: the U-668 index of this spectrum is 13.2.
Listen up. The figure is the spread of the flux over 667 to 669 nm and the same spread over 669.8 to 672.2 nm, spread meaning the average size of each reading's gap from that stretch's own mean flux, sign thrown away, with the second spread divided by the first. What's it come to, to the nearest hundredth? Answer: 1.94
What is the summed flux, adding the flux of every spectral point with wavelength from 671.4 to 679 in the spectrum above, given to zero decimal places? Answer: 246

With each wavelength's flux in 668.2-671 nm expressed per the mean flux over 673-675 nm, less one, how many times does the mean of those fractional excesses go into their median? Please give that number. 1.0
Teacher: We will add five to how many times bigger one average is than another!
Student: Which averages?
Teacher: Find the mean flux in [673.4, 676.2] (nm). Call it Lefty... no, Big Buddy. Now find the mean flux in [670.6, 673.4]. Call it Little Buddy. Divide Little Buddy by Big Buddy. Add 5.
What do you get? 6.052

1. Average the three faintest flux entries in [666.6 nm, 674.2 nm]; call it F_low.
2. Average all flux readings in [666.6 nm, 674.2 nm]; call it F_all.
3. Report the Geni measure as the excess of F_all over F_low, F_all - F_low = 0.81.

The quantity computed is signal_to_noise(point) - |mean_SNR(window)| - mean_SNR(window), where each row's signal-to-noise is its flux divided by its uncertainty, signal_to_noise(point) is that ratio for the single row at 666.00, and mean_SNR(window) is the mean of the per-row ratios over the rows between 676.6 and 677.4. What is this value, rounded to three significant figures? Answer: -24.0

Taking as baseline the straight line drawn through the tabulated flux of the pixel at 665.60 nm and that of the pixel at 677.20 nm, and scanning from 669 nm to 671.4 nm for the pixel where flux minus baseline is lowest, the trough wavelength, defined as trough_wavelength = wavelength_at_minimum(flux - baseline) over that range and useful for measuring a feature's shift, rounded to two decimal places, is 671.20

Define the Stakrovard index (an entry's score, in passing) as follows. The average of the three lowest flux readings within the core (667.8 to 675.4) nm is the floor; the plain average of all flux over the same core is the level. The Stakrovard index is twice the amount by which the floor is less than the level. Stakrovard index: 1.7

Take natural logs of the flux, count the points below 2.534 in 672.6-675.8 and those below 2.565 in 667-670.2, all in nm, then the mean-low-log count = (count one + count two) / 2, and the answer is 4.0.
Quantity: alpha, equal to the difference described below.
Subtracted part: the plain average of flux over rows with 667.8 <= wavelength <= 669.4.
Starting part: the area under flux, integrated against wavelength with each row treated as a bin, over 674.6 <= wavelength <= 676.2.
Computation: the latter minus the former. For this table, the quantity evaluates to 7.35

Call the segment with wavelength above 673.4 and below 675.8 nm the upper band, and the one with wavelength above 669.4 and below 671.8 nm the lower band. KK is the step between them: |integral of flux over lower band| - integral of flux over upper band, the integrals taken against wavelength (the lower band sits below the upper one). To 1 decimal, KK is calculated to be 2.4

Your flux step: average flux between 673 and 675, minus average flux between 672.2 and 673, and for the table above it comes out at -1.6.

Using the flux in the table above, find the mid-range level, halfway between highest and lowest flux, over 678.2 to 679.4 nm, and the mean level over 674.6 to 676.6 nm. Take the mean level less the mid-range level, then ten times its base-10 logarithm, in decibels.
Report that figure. -13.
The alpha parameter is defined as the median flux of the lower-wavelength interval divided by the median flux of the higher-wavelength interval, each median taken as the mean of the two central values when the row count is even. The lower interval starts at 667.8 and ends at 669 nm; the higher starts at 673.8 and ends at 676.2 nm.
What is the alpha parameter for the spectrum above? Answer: 1.00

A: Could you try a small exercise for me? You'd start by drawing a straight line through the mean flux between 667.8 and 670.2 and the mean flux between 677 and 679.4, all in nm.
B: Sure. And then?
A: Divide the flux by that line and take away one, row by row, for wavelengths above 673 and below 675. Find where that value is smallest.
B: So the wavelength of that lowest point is 674.00 nm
